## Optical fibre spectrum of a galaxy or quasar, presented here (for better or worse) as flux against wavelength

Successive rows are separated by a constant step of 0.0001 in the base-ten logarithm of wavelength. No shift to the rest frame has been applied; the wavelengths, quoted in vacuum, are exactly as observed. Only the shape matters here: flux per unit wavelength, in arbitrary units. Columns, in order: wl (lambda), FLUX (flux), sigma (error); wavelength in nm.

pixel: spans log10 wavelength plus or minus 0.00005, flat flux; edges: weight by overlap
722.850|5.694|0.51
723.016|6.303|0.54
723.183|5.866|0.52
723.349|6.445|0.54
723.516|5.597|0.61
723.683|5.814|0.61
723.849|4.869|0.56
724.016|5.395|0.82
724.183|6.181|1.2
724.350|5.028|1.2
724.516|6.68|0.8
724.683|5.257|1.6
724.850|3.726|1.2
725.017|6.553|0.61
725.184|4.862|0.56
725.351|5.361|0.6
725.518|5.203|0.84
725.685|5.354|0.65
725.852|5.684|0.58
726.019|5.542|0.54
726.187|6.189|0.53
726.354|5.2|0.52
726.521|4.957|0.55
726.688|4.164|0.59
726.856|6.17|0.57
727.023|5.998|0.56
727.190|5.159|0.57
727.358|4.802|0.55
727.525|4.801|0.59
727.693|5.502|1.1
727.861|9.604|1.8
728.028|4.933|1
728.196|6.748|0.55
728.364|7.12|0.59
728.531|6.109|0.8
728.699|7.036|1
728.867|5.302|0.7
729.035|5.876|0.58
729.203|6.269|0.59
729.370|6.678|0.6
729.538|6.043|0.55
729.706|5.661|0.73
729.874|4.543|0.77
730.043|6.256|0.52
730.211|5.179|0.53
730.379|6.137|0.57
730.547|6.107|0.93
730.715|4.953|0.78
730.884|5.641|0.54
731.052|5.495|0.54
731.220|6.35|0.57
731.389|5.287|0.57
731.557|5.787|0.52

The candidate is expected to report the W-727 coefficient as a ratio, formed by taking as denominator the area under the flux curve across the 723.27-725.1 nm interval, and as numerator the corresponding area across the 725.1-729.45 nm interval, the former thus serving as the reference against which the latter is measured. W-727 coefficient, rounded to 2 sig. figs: 2.5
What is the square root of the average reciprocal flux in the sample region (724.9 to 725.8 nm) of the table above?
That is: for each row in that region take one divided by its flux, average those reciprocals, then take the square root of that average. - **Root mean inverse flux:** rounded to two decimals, 0.43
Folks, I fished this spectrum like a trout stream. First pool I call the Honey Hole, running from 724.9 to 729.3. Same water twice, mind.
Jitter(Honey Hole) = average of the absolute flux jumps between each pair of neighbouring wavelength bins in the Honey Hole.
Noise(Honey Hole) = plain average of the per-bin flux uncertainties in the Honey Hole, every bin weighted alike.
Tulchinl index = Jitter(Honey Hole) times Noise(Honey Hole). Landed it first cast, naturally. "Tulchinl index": 0.71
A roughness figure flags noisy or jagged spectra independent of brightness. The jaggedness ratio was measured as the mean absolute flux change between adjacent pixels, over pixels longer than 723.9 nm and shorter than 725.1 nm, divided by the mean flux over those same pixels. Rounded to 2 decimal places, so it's 0.28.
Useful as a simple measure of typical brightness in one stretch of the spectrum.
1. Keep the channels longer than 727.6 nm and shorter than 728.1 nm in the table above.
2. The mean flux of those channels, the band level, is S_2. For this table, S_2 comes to 6.7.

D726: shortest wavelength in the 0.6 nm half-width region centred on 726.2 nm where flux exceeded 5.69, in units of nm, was 726.187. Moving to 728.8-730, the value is 729.035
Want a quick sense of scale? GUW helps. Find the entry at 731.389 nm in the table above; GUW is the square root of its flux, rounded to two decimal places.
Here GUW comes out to 2.30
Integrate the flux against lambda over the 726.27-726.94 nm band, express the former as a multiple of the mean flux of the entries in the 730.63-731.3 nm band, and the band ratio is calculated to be 0.61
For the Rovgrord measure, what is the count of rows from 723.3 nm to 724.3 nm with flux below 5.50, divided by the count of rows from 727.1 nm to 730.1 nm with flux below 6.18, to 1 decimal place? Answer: 0.2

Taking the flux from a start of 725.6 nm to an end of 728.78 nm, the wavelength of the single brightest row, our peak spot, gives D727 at 727.861 nm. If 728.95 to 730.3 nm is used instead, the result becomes 729.370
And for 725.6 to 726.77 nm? 726.187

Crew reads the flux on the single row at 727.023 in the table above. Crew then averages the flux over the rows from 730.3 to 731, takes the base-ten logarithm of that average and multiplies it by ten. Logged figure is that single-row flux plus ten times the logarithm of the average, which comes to 13.6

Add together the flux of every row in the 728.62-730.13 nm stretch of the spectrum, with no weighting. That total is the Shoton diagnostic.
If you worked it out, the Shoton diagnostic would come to 53.7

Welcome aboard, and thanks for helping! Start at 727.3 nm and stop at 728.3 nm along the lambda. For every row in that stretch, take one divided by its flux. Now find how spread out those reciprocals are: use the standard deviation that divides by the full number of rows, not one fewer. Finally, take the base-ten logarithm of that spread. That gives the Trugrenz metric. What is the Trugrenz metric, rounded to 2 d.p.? -1.42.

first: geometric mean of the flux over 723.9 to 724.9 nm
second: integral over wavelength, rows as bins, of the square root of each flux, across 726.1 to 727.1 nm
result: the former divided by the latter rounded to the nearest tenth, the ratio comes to 2.3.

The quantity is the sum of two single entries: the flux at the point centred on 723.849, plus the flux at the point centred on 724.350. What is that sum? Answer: 9.9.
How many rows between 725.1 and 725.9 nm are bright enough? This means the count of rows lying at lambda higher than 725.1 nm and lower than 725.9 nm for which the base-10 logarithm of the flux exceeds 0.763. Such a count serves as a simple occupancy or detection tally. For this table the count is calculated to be 0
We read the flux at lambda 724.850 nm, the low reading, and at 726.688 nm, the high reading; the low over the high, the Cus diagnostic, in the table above 0.89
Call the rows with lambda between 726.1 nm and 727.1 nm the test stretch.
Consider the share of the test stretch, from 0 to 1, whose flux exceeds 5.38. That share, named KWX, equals 0.50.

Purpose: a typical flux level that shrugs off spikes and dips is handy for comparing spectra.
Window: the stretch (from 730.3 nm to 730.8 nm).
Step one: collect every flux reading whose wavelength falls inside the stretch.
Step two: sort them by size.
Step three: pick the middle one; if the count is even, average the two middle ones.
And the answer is 6.1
